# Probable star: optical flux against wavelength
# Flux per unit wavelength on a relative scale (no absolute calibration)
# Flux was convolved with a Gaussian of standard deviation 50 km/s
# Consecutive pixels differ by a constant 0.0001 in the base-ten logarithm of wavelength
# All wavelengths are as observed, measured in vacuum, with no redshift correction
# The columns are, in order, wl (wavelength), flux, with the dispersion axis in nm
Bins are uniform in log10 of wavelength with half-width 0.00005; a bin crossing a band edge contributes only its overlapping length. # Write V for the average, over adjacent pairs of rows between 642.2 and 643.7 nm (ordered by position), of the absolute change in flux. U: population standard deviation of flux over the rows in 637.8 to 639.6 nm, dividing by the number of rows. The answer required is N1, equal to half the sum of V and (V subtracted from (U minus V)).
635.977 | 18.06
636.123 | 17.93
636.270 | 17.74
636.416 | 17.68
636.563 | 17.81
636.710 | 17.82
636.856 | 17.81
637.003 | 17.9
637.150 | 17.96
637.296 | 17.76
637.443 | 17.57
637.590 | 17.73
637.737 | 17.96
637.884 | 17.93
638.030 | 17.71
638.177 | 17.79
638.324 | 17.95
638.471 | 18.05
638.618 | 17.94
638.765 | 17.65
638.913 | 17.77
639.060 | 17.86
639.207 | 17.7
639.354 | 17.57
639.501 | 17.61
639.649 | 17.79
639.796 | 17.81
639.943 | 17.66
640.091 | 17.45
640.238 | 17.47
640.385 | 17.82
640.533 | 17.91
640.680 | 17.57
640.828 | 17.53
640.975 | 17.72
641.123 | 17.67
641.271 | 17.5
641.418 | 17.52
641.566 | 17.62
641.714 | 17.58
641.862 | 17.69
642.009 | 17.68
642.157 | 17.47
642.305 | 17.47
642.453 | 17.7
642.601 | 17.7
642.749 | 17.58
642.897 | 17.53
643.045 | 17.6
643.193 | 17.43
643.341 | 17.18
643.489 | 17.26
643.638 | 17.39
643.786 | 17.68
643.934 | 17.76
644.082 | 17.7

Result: 0.012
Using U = 0.146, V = 0.122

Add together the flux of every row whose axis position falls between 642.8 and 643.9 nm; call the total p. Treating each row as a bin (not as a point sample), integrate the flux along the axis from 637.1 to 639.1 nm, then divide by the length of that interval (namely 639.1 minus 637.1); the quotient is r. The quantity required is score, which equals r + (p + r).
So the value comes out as 158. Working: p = 122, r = 17.8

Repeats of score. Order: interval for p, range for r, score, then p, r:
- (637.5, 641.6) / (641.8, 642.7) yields 532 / 496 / 17.6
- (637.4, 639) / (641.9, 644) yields 231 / 196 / 17.5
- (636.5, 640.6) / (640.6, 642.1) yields 533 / 498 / 17.6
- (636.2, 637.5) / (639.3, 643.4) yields 195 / 160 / 17.6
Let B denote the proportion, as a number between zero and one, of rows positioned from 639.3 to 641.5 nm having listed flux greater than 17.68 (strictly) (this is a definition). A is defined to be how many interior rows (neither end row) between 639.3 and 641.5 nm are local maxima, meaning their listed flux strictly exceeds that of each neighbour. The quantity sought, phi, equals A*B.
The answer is 1.0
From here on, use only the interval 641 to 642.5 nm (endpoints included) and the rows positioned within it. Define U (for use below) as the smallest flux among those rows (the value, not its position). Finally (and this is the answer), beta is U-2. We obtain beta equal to 15.5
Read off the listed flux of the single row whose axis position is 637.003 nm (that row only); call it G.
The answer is 17.9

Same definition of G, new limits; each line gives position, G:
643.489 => 17.26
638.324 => 17.95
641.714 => 17.58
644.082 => 17.7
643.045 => 17.6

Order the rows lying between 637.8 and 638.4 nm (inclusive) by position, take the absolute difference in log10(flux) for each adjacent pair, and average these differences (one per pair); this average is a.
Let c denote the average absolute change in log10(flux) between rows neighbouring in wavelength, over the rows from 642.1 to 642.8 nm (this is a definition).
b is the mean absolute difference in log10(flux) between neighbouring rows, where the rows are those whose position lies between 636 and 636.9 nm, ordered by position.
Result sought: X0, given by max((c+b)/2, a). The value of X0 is 0.0037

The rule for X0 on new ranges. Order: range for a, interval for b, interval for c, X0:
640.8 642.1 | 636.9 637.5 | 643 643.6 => 0.0039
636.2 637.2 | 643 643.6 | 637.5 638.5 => 0.0037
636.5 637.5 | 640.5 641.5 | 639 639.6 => 0.0030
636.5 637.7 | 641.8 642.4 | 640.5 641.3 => 0.0028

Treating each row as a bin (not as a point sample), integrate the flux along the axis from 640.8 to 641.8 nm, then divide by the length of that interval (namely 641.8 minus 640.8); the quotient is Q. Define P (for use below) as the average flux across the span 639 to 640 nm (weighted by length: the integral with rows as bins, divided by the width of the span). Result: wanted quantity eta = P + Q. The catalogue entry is 35.3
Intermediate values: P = 17.7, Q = 17.59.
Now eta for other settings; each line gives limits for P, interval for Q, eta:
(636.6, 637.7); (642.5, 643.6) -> 35.3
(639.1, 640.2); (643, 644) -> 35.1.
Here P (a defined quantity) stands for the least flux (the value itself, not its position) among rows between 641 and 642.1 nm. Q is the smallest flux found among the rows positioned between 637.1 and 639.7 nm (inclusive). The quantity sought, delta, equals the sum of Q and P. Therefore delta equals 35.1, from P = 17.5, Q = 17.57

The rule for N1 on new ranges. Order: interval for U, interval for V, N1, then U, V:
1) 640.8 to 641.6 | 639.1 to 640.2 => -0.020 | 0.082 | 0.122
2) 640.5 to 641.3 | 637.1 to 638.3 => -0.010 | 0.139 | 0.159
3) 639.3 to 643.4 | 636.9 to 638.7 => 0.003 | 0.145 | 0.140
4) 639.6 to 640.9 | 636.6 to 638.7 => 0.017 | 0.161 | 0.126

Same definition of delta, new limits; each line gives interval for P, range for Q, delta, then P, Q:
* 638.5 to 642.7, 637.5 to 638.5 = 35.2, 17.45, 17.71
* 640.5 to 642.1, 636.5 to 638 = 35.1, 17.5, 17.57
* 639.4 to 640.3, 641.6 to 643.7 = 34.6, 17.45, 17.18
